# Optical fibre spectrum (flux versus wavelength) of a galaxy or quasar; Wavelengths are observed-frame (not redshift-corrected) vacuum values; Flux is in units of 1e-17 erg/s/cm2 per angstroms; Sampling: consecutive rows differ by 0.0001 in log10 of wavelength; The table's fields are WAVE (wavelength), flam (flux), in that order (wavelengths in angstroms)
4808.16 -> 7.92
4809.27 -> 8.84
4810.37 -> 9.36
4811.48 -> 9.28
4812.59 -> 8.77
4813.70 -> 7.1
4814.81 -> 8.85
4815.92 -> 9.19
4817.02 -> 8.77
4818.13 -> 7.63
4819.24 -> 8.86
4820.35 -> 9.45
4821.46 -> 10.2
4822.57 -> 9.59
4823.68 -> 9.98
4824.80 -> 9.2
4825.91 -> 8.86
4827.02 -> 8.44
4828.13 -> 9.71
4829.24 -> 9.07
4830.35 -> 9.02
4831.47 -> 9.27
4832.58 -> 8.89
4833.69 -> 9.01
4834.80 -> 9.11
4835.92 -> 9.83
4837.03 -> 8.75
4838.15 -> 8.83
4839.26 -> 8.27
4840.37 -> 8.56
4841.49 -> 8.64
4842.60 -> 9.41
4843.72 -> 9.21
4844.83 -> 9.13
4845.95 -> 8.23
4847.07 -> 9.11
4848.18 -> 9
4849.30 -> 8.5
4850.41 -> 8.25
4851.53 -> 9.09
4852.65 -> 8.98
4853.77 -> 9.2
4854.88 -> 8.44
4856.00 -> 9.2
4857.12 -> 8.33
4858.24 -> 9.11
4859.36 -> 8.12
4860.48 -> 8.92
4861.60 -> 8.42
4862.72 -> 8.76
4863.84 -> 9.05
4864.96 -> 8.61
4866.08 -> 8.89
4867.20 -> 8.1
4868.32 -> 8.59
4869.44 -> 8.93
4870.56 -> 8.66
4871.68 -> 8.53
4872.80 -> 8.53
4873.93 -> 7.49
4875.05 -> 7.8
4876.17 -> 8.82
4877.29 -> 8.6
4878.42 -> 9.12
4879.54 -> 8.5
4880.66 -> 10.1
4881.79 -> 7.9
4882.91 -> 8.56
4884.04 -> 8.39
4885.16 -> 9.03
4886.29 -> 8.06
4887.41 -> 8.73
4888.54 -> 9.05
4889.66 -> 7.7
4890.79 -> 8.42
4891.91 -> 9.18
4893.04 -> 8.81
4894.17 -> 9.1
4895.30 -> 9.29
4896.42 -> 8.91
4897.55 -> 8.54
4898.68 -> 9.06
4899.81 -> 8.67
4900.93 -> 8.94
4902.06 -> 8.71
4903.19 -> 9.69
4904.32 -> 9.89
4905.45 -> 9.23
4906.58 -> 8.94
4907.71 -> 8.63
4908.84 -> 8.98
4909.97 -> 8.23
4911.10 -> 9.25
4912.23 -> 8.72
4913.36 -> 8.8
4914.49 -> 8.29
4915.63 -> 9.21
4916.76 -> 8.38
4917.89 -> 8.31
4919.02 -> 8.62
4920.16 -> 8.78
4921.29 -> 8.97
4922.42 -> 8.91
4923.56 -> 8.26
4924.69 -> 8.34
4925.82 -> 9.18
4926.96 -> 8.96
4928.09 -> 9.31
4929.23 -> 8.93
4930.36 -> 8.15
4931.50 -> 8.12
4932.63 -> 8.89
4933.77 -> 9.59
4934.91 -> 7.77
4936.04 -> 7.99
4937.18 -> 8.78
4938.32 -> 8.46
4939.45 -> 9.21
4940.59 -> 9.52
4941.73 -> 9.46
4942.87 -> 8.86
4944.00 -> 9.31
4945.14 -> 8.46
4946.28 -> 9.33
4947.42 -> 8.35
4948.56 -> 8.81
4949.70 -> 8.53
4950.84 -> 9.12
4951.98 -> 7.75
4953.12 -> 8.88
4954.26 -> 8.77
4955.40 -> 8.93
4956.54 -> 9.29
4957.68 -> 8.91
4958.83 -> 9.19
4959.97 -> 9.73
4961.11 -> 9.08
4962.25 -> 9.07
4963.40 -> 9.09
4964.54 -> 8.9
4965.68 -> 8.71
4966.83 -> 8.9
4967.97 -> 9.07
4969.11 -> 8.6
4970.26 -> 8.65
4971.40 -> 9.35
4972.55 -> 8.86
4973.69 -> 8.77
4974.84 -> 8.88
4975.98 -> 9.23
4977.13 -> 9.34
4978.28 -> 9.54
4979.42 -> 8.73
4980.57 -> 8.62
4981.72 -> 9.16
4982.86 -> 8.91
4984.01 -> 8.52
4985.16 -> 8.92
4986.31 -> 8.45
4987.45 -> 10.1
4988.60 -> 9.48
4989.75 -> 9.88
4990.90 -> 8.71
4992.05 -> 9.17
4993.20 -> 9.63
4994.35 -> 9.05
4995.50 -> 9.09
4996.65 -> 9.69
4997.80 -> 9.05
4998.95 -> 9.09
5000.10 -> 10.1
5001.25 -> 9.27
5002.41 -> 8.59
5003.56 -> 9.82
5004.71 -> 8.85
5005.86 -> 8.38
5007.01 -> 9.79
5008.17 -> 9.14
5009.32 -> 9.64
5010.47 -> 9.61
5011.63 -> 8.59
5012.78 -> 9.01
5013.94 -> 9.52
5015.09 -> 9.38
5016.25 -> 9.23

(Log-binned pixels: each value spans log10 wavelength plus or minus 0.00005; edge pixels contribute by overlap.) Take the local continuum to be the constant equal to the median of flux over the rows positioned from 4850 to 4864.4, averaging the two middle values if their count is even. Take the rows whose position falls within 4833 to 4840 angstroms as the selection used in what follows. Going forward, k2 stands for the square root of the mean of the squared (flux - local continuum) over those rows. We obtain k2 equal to 0.47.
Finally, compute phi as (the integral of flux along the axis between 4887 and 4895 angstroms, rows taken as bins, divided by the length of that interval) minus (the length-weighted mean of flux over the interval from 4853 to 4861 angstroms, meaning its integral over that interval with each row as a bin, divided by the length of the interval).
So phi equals -0.04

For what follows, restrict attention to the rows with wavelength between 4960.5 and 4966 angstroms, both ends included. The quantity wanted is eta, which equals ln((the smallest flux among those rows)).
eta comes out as 2.16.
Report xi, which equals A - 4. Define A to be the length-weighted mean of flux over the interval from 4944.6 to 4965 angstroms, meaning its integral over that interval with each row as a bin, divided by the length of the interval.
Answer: 4.90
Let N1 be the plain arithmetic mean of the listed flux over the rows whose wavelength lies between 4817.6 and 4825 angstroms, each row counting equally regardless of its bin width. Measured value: 9.3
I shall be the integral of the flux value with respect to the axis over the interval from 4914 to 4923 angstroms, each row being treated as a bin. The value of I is 78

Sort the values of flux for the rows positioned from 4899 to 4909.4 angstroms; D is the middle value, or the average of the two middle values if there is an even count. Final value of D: 8.94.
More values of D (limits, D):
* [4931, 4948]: 8.86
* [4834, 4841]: 8.79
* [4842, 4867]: 8.95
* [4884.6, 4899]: 8.91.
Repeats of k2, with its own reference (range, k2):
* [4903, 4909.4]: 0.54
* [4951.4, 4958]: 0.50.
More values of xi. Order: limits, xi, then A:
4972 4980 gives 5.05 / 9.05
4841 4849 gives 4.95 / 8.95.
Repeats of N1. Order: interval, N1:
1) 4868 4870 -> 8.8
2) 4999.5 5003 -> 9.3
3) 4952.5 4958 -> 9.0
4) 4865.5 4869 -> 8.5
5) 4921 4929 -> 8.8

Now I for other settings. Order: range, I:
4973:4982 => 81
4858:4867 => 78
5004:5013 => 82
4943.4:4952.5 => 79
